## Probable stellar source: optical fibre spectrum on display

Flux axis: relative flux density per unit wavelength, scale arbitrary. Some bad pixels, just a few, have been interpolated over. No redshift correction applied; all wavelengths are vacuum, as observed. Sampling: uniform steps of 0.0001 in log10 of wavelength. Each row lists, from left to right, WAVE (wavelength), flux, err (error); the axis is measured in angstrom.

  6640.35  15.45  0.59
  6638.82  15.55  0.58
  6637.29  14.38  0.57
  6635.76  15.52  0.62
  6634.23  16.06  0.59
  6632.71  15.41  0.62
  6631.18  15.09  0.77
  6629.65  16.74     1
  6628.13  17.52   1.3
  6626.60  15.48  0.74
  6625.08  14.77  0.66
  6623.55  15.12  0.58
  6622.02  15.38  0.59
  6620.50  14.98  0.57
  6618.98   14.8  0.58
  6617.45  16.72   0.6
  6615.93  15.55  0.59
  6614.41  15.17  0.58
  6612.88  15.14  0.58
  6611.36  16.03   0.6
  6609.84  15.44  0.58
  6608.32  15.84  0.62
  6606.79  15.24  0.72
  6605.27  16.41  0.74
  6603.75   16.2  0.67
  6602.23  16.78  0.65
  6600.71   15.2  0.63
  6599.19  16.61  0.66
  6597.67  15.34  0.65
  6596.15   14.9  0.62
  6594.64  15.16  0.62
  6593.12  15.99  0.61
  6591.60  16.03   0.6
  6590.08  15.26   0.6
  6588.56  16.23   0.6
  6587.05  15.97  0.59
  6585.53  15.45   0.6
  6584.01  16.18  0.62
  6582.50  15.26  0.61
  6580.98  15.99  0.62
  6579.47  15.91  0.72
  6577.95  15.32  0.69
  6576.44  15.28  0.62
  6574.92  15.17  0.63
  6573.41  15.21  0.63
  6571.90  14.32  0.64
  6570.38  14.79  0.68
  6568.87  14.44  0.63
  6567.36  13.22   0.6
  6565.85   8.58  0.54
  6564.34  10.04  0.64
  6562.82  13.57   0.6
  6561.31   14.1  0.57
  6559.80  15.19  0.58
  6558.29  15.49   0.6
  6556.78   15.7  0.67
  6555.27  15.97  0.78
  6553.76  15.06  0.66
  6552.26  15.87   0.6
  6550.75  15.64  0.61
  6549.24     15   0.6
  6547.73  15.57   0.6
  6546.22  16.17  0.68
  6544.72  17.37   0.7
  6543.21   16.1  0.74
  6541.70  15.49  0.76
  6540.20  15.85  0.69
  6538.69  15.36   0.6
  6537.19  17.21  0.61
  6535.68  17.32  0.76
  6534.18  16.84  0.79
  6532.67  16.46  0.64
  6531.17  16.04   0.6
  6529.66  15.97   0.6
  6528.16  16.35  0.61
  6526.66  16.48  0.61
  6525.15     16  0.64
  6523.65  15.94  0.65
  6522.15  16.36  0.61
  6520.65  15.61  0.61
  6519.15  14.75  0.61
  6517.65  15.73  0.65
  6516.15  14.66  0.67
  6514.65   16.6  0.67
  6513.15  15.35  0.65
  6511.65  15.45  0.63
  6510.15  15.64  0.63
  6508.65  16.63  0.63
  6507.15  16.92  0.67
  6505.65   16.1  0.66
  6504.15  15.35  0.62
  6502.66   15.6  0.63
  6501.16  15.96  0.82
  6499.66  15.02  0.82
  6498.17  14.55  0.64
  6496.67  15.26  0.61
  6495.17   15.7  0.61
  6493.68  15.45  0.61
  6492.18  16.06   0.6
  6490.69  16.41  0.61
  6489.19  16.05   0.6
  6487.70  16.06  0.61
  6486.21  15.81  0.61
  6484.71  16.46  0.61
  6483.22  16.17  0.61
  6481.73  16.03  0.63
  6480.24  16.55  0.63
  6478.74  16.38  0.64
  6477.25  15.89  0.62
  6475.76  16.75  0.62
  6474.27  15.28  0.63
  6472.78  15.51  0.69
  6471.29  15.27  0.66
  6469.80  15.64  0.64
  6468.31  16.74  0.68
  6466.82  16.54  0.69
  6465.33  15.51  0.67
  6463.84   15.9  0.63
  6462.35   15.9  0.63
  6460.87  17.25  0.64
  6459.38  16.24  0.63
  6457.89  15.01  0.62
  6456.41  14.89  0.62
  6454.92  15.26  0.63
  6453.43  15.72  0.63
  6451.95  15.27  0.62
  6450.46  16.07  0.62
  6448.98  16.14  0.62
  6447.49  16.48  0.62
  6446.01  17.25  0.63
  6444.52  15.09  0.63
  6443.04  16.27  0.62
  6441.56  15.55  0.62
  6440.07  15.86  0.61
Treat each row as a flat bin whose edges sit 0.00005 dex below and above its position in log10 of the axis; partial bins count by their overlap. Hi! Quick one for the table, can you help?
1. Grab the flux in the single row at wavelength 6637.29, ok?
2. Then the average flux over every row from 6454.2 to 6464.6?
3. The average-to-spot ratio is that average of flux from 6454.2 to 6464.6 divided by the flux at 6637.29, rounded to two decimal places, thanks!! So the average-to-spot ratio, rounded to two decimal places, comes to 1.10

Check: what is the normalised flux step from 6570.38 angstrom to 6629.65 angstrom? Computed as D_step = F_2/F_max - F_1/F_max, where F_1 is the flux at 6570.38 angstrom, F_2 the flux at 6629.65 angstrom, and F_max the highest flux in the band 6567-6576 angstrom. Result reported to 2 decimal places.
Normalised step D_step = 0.13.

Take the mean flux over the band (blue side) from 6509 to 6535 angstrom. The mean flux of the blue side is 15.9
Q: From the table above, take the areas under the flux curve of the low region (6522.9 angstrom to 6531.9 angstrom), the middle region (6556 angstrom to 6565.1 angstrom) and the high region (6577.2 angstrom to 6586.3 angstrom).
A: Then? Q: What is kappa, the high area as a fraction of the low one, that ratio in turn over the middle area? 0.0077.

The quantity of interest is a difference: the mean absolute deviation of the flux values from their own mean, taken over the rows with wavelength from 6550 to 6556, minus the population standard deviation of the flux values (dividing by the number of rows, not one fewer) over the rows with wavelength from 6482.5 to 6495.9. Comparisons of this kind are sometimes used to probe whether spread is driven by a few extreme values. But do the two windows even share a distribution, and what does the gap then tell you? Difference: -0.02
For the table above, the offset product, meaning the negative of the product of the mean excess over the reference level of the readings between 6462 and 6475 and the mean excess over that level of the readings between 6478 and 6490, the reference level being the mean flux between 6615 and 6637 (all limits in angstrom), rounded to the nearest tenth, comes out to -0.1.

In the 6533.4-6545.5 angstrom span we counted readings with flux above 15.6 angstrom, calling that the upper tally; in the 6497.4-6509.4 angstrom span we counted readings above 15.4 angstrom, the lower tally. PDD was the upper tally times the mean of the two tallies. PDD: 33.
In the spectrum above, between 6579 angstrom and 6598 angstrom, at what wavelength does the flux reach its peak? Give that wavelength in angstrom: 6588.56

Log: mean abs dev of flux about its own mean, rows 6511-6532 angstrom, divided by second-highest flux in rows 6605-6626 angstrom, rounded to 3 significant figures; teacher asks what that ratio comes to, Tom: 0.0286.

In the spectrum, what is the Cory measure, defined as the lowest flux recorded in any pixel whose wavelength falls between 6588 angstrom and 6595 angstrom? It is 15.16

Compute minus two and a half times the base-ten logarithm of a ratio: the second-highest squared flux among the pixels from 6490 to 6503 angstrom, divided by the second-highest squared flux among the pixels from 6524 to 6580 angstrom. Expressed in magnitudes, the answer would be 0.16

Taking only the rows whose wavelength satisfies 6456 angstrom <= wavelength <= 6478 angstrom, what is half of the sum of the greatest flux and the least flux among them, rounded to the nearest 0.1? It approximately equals 16.1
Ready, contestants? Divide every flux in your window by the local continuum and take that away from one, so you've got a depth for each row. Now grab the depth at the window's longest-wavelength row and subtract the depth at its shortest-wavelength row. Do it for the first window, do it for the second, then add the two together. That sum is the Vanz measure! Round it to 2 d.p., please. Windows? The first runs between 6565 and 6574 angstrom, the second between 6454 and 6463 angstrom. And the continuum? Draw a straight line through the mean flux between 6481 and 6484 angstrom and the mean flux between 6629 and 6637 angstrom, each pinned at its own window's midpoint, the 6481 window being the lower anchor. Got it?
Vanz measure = -0.46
